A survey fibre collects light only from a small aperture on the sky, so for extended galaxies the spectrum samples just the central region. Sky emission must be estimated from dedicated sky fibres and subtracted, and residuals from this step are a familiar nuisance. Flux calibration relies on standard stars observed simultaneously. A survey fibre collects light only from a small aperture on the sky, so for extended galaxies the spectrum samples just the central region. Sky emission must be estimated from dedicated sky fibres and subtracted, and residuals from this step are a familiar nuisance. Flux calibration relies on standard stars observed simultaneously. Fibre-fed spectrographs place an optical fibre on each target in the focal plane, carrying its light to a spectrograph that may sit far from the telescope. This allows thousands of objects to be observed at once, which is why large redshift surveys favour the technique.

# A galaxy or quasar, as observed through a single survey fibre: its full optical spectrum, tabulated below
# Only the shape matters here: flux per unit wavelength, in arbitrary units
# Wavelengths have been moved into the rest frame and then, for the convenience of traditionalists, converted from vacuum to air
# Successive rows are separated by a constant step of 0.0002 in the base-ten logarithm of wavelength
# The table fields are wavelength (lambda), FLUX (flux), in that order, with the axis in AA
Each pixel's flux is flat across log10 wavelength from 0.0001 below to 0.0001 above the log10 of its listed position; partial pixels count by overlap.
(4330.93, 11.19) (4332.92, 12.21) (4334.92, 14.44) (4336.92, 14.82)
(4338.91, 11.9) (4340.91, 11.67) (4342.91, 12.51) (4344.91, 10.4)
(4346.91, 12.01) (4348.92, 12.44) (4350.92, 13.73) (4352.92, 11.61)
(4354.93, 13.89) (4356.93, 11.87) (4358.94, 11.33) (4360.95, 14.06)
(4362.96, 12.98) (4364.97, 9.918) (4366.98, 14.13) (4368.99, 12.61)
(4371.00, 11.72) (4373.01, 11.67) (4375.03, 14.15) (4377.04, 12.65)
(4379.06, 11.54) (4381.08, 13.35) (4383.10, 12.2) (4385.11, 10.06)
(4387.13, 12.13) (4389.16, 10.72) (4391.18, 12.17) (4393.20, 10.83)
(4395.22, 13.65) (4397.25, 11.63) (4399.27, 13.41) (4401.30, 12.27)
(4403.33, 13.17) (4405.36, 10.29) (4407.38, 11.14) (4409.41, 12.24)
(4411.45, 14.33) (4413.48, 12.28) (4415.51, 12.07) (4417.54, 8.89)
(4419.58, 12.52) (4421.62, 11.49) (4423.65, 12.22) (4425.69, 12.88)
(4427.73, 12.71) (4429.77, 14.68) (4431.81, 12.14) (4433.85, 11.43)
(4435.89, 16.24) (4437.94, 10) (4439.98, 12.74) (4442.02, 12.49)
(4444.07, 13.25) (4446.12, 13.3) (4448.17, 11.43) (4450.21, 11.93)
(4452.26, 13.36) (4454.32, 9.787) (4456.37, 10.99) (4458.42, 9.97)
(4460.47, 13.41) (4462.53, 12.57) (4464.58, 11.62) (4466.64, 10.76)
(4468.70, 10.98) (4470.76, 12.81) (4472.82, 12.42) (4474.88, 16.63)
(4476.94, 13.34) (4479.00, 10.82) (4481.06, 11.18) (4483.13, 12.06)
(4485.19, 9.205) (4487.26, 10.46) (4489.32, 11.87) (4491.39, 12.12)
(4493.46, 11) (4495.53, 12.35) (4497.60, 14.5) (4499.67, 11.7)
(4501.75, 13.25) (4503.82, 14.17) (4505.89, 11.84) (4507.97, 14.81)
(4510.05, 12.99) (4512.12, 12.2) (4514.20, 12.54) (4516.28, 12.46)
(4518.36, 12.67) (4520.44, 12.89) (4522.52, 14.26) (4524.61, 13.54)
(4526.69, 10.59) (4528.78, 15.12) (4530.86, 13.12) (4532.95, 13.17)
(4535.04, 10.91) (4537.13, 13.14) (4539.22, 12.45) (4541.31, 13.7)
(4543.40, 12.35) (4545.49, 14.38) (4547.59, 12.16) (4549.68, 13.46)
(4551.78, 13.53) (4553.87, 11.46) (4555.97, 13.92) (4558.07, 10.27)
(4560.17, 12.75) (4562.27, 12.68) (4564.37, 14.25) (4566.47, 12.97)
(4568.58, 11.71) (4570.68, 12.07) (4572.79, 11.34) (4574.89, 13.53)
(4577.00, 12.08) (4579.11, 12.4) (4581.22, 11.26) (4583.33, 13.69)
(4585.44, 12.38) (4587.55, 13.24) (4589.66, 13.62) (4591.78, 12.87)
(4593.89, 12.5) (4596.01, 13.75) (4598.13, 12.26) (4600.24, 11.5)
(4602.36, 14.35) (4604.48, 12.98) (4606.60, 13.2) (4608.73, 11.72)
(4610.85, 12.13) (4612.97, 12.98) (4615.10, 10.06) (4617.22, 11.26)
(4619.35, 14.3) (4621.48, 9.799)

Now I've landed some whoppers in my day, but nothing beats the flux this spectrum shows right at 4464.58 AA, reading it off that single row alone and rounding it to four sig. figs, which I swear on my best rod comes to 11.62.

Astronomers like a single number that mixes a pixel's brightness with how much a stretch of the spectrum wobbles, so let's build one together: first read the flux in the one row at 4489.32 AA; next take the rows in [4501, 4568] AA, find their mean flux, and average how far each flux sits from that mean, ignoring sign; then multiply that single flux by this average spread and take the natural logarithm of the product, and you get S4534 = 2.33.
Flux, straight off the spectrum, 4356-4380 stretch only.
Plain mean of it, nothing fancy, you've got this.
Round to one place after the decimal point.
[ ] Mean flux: 12.4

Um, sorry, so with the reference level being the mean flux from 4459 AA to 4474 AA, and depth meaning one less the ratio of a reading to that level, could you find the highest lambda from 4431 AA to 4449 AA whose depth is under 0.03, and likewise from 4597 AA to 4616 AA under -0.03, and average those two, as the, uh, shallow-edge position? 4529.5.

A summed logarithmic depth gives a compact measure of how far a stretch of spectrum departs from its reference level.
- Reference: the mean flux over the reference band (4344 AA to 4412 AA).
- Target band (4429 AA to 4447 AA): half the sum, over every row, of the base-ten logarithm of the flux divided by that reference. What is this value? 0.09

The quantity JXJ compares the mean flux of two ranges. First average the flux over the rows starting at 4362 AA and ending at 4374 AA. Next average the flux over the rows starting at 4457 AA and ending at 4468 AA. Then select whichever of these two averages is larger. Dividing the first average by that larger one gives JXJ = 1.00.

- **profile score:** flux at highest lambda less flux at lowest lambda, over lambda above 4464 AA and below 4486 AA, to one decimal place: -2.4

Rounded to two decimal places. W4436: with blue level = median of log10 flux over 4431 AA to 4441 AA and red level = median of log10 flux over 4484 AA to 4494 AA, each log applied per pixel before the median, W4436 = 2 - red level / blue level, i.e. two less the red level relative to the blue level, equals 1.04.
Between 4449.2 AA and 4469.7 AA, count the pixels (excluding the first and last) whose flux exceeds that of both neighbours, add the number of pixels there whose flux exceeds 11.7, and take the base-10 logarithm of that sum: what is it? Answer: 0.85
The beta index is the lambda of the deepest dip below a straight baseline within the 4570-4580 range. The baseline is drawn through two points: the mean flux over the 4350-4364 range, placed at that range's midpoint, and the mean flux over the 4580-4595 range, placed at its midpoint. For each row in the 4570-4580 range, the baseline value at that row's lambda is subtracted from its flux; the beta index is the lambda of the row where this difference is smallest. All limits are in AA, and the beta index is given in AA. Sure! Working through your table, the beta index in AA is 4572.79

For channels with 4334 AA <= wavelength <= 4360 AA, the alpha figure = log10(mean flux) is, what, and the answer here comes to 1.10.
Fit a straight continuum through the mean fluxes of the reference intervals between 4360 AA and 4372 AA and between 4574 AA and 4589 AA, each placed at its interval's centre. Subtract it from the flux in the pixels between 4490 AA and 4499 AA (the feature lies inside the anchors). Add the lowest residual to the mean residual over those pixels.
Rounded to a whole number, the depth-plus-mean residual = -2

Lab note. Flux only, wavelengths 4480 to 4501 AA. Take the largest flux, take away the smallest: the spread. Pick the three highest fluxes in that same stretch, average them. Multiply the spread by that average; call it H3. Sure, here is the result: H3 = 68.8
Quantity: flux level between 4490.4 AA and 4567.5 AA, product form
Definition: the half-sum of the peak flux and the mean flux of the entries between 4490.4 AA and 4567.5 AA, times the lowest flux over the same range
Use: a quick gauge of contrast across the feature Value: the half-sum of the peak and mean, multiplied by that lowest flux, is 144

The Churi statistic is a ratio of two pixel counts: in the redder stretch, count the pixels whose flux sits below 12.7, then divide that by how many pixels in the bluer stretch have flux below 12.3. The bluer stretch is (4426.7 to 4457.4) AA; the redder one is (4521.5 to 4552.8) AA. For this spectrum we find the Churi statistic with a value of 0.71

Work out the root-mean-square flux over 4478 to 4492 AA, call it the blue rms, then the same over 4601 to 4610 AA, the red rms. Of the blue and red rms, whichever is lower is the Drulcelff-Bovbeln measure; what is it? 11.1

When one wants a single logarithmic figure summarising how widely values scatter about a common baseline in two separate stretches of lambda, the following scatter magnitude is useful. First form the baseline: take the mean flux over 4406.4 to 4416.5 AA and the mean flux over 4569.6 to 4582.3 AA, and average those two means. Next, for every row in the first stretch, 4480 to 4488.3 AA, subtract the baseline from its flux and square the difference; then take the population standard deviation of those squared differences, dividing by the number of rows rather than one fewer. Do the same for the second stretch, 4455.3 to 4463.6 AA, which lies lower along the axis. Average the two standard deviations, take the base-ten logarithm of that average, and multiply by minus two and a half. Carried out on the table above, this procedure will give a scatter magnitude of -1.1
